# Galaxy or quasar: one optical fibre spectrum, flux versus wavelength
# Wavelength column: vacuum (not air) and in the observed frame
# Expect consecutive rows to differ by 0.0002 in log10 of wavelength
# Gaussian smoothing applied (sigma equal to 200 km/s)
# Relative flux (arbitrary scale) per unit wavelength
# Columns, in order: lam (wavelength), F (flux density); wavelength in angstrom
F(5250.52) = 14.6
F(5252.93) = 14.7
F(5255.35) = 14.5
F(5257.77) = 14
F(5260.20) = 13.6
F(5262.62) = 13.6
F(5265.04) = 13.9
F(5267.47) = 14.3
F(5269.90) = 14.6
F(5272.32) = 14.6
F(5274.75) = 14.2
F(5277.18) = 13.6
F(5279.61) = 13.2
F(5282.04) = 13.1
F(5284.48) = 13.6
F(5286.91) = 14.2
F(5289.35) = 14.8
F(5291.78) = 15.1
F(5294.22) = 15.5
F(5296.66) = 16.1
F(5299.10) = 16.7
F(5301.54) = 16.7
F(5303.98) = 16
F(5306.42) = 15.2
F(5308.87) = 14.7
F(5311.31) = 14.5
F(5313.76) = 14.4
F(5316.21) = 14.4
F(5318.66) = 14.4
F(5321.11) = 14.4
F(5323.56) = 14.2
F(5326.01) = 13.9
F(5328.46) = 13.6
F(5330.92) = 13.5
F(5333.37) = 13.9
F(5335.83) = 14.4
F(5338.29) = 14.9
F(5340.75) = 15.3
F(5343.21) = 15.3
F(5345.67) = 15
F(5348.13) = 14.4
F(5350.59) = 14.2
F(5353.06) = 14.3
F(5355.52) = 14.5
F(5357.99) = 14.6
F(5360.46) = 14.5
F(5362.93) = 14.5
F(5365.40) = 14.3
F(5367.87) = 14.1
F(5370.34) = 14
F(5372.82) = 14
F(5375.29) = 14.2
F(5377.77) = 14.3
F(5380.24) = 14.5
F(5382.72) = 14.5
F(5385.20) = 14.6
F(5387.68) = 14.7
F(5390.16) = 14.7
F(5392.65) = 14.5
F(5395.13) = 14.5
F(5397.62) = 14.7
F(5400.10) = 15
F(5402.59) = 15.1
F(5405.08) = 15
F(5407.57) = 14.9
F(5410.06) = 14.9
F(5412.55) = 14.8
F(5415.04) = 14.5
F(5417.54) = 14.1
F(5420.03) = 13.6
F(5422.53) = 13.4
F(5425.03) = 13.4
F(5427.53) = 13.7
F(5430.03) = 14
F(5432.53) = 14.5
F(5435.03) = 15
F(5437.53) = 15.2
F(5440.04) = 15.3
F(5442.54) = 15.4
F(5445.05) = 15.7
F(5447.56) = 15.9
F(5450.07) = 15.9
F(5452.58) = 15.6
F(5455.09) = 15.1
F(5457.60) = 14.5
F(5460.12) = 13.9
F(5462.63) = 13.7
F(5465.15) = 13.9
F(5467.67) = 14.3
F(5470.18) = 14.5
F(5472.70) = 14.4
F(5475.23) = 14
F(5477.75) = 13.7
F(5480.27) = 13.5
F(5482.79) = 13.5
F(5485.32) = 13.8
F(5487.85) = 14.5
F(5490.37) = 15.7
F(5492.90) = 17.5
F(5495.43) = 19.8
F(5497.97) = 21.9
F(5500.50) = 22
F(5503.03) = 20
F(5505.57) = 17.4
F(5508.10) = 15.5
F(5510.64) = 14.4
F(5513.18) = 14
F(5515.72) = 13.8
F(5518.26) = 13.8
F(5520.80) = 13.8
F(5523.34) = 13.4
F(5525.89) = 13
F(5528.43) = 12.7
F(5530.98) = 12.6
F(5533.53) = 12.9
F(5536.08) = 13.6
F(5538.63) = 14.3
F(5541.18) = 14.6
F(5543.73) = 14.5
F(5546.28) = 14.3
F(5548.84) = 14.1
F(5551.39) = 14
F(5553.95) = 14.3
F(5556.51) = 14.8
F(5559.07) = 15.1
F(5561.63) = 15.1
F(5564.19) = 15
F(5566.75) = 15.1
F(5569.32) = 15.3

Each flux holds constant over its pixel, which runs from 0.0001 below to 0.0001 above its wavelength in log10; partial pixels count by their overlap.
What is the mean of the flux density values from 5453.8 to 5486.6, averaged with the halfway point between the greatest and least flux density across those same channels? 14.2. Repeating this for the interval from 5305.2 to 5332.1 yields 14.3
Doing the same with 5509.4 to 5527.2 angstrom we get 13.7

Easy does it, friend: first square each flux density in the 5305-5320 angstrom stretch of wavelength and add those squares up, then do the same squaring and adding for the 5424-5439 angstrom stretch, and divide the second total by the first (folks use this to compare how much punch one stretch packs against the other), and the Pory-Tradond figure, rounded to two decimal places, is 0.96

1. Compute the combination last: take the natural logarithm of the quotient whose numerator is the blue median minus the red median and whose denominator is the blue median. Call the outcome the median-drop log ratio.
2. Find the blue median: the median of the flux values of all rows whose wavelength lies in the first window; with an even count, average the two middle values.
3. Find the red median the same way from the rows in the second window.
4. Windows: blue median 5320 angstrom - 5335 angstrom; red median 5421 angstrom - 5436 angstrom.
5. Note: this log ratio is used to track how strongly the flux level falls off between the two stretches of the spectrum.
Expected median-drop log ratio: -5.6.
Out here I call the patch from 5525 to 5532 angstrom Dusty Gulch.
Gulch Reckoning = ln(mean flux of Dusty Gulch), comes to 2.55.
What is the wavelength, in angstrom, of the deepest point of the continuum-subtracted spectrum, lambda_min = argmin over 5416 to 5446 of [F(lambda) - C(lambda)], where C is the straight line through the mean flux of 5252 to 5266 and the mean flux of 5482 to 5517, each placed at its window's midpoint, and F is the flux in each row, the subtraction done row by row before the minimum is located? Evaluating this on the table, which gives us 5425.03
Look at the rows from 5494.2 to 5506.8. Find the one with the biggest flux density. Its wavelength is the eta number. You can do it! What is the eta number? 5500.50 angstrom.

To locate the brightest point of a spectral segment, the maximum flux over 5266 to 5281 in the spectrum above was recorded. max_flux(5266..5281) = 14.6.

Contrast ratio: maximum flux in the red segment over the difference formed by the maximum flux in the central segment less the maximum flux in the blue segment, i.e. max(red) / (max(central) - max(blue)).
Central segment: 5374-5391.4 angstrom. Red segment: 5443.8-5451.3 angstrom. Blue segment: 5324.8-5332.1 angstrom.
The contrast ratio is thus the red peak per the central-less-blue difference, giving 20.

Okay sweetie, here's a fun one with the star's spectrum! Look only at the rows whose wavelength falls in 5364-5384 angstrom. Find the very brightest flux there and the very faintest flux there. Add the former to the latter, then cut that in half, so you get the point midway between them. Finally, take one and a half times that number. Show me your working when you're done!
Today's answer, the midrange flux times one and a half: 21.4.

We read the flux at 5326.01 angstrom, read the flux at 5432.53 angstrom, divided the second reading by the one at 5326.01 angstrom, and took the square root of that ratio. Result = 1.021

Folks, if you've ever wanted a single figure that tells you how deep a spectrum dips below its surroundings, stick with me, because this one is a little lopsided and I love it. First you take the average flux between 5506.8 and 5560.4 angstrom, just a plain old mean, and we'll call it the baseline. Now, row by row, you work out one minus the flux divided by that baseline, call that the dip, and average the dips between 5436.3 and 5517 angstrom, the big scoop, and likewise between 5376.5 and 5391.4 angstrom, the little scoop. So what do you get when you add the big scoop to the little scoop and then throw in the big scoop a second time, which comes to -0.27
